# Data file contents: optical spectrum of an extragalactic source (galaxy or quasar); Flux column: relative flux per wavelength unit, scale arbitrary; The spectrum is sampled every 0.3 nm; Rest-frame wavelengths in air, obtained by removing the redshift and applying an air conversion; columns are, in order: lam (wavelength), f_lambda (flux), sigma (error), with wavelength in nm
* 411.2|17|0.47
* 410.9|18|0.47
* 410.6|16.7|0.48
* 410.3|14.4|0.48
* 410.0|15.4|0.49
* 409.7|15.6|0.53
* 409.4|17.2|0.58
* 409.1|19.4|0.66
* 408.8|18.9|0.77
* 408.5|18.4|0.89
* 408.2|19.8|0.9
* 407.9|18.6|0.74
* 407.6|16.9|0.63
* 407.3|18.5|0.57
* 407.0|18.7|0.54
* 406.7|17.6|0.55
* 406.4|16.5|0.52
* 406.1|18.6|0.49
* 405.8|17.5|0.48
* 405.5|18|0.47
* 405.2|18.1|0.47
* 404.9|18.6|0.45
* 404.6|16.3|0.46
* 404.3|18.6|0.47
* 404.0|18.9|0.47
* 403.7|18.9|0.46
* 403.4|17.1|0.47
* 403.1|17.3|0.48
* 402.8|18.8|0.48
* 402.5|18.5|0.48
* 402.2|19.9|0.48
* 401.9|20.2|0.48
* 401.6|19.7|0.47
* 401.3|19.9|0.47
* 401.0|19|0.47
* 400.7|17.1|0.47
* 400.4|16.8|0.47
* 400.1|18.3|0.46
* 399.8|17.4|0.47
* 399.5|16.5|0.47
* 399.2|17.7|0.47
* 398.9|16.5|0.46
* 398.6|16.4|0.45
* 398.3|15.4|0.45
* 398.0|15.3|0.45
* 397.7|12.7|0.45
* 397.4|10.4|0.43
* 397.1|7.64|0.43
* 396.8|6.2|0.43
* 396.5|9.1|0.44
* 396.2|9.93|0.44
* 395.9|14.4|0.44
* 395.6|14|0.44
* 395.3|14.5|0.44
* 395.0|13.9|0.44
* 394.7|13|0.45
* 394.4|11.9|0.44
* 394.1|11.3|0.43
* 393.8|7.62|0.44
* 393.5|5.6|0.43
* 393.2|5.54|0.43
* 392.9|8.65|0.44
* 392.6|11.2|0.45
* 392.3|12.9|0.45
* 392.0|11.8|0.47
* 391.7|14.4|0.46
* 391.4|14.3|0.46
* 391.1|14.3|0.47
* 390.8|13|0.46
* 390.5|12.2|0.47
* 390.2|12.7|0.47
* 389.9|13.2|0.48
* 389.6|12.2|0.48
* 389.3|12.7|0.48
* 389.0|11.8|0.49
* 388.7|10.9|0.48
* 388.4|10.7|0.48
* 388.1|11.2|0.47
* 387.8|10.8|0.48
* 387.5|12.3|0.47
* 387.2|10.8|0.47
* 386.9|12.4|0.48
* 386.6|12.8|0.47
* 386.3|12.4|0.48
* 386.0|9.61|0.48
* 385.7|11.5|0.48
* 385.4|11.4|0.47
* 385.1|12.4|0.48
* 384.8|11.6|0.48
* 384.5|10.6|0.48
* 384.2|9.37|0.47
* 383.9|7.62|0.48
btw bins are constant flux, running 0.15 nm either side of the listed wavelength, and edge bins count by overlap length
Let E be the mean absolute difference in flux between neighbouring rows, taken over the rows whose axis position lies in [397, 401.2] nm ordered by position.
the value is 1.29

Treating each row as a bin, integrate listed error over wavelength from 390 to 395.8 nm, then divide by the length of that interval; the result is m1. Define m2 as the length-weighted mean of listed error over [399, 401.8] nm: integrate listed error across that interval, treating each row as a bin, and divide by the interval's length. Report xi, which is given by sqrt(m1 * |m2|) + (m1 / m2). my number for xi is 1.42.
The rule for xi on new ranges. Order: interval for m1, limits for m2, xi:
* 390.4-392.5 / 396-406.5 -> 1.46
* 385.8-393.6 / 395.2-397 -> 1.52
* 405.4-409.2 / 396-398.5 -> 1.97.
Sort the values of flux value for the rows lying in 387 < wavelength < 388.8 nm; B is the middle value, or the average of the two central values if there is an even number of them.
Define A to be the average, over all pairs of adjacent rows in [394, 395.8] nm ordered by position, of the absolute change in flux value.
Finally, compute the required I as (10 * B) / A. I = 147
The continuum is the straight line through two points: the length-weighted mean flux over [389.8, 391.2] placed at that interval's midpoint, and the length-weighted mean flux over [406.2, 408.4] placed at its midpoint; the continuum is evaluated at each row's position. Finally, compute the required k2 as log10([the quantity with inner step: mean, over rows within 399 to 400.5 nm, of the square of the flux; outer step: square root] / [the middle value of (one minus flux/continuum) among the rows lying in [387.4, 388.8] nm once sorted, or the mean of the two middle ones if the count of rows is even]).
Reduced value 2.17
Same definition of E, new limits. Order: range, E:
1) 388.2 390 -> 0.70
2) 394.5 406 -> 1.13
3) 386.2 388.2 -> 0.97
